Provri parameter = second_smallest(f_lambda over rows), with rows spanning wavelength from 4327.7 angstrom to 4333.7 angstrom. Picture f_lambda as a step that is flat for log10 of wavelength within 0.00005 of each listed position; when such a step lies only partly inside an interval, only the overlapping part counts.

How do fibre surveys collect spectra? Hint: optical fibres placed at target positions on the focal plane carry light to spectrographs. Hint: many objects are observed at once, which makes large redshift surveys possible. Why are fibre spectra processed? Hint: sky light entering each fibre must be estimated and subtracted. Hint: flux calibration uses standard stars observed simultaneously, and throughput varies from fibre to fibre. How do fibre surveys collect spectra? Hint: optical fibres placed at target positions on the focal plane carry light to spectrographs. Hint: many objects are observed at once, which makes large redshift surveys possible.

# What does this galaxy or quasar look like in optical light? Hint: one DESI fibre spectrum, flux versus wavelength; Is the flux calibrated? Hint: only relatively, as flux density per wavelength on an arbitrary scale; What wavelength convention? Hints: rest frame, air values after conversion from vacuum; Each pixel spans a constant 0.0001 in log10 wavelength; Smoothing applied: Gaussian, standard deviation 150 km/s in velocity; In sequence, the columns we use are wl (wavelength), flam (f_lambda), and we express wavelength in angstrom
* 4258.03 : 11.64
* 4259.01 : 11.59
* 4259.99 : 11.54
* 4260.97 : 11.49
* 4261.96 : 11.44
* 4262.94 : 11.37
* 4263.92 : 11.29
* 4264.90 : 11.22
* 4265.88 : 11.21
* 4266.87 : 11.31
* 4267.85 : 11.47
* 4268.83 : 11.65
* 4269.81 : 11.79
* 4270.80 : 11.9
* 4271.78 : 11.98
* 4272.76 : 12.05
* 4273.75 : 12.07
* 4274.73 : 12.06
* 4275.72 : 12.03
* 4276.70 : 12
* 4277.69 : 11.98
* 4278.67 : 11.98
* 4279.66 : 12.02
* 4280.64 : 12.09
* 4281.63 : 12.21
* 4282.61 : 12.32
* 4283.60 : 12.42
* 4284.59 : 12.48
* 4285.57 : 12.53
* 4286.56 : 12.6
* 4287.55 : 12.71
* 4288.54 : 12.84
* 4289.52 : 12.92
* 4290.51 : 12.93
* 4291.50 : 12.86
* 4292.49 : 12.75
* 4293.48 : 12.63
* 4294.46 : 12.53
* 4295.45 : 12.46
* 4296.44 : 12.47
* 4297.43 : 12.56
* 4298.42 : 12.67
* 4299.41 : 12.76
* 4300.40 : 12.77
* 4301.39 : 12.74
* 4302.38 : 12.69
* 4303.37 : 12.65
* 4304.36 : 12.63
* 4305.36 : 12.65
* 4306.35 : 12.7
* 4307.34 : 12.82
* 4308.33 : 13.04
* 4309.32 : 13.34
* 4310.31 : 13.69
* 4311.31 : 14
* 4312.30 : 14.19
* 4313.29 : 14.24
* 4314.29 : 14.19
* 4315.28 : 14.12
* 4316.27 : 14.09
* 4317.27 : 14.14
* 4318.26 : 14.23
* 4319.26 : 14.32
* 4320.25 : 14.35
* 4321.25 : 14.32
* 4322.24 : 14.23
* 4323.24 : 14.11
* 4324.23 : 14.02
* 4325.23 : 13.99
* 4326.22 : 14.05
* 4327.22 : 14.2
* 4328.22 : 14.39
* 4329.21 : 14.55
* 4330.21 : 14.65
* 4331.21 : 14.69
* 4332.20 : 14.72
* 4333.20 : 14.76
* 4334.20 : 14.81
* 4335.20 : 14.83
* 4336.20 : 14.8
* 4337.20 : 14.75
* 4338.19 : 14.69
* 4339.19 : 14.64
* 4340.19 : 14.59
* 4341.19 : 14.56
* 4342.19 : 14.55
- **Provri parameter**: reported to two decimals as 14.55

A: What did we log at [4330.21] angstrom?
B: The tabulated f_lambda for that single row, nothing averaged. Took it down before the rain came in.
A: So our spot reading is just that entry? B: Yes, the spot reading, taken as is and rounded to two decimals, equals 14.65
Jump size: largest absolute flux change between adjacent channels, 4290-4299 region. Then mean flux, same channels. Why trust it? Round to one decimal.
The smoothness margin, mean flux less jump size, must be 12.5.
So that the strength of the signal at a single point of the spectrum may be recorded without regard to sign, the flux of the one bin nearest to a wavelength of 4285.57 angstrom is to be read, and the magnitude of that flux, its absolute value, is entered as 12.5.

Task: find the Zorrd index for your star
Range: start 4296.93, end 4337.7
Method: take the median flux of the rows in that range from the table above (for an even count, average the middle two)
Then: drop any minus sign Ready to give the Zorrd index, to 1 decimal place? 14.1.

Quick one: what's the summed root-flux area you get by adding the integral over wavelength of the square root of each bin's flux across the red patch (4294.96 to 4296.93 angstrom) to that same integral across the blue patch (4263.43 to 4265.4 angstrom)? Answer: 13.6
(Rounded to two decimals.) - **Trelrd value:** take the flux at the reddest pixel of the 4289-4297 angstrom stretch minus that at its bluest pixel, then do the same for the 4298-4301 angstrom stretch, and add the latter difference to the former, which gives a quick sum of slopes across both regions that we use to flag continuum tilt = -0.35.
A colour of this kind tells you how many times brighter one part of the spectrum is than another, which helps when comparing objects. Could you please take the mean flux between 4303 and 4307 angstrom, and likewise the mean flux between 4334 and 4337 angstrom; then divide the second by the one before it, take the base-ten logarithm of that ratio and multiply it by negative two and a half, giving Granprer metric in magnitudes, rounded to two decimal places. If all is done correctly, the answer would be -0.17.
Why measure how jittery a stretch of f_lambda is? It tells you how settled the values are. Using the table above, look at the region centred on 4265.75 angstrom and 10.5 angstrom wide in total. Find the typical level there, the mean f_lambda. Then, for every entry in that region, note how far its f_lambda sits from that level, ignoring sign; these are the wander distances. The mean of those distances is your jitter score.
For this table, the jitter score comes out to 0.18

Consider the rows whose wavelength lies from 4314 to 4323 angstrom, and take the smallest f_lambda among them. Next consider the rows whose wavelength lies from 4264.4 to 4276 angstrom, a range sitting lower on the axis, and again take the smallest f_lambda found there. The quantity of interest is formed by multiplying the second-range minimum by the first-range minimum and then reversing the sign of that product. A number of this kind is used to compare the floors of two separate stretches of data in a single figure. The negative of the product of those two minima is -158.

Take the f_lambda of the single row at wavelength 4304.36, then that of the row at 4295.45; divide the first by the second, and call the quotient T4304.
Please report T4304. 1.01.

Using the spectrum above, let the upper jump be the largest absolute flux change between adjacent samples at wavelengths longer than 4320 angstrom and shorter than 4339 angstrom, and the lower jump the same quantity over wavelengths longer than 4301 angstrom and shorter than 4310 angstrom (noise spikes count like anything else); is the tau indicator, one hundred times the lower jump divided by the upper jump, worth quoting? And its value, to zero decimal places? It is 158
